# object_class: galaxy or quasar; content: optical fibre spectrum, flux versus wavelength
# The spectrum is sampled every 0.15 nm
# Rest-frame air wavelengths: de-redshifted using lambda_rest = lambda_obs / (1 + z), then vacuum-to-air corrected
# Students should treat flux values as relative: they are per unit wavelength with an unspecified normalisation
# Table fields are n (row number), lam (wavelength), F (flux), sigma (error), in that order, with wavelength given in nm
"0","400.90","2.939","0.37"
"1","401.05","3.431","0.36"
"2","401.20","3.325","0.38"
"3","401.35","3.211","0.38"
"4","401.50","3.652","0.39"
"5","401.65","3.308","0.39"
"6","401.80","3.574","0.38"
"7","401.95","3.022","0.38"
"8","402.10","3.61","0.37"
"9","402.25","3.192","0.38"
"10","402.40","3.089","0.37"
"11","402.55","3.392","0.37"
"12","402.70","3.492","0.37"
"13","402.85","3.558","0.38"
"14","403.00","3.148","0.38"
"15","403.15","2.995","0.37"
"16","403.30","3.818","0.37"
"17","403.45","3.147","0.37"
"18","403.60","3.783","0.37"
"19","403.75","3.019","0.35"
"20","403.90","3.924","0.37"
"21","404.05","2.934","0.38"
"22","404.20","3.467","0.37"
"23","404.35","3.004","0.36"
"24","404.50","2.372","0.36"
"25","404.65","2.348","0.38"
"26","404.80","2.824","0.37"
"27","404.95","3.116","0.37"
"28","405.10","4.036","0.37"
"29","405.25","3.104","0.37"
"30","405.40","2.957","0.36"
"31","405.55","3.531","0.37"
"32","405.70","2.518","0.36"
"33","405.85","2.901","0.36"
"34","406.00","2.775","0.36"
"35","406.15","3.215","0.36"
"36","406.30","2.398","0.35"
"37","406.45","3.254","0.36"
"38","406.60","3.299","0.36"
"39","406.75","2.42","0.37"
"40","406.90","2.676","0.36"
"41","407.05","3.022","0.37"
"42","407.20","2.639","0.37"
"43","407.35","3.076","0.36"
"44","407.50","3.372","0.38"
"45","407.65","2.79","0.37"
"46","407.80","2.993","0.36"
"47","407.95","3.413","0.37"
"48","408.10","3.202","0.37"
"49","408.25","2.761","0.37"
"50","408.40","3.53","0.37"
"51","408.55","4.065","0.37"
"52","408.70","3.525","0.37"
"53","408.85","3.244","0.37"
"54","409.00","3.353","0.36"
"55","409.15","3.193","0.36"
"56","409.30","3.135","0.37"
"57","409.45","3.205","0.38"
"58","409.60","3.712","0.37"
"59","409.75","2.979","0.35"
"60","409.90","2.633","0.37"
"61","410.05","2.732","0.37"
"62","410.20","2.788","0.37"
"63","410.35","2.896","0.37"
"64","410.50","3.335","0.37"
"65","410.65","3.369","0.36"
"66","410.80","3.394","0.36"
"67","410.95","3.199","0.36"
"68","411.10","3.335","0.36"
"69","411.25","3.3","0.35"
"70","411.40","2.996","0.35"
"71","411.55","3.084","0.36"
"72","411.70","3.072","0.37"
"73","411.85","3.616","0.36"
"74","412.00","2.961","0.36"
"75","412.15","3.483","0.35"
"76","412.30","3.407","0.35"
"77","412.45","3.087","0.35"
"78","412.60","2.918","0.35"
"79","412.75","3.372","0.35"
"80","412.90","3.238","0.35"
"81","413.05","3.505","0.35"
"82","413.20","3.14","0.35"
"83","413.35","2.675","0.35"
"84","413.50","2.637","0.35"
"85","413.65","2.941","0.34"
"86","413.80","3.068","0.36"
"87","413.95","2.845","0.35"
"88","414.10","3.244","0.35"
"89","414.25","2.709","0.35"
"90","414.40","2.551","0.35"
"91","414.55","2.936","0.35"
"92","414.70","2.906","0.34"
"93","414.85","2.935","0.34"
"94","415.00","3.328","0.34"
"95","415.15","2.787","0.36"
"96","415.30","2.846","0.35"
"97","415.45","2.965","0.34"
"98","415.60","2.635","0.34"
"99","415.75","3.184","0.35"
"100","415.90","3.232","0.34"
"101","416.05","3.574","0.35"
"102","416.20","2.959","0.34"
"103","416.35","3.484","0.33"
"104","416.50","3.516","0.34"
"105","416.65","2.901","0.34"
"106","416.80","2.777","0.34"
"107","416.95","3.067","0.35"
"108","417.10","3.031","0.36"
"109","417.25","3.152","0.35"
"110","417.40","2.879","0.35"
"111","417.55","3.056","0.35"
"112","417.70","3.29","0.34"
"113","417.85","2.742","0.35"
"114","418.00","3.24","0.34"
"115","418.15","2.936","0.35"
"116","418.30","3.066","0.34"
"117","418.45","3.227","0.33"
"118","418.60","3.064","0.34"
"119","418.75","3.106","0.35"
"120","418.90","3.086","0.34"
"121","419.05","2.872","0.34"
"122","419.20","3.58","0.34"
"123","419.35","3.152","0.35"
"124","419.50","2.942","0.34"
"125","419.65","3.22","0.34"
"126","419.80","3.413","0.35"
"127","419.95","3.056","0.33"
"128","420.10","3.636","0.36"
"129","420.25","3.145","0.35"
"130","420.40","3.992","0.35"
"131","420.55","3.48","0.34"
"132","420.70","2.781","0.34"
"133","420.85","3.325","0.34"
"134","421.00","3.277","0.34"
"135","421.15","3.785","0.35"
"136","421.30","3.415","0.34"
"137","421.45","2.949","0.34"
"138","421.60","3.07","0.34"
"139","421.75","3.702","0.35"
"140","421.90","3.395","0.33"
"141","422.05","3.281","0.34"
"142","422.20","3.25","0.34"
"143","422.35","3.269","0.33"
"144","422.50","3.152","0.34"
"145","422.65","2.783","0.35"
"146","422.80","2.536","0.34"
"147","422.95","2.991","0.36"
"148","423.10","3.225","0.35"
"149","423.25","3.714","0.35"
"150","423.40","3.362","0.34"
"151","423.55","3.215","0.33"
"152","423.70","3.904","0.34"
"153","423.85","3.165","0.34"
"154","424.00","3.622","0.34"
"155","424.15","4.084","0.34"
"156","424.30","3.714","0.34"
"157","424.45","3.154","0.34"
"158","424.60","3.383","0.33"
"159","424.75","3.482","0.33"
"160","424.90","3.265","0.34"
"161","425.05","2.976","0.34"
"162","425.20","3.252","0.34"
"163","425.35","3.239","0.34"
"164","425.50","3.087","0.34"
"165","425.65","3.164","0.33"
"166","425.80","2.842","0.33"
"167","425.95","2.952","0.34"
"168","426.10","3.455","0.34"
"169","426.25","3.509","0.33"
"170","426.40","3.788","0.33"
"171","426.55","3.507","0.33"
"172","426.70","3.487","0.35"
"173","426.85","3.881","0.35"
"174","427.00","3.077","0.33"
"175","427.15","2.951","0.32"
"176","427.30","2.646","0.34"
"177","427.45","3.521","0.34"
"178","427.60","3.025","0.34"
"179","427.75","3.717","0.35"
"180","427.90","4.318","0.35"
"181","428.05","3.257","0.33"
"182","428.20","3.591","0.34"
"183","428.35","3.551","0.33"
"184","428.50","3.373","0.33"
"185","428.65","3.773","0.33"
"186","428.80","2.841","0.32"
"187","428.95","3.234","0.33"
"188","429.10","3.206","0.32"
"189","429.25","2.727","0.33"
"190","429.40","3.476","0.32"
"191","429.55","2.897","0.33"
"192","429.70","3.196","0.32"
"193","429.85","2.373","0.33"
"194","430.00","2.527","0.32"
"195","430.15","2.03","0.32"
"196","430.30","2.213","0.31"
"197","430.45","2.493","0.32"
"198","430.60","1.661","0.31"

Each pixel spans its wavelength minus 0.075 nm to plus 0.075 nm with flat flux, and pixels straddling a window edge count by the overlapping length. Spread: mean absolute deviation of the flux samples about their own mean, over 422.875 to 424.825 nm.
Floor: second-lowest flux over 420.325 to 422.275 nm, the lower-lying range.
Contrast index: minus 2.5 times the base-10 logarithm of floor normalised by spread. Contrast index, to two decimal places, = -2.60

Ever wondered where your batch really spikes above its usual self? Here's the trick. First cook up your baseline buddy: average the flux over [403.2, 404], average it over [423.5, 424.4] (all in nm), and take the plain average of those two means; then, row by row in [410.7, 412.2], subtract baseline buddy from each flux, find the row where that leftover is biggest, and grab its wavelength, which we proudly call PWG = 411.85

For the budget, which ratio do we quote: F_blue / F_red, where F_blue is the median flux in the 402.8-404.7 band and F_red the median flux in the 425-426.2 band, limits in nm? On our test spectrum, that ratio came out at 1.01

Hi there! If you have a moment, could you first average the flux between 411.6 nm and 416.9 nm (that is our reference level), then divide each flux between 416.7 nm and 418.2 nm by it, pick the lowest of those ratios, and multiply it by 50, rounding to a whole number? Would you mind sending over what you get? 45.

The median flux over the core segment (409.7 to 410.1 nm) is 2.73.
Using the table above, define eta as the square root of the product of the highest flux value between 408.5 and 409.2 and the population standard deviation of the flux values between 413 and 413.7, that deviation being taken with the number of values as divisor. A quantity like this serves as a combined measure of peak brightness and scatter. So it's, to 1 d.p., 1.1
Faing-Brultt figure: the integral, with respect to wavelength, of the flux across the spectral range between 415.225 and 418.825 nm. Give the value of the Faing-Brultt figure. 11.1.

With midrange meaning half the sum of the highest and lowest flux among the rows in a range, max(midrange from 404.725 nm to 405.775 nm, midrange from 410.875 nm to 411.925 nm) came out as 3.31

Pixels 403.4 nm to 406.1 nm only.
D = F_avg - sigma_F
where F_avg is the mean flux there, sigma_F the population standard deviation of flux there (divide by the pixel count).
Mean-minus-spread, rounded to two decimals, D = 2.62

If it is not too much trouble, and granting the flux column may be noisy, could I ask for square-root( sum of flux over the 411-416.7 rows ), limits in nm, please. 10.8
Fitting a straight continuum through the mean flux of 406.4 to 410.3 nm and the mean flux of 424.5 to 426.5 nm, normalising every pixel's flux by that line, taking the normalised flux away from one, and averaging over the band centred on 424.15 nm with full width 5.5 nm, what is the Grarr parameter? -0.021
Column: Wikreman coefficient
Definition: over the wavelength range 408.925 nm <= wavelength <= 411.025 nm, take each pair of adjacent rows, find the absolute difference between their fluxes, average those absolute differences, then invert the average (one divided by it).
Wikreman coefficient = 4.6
